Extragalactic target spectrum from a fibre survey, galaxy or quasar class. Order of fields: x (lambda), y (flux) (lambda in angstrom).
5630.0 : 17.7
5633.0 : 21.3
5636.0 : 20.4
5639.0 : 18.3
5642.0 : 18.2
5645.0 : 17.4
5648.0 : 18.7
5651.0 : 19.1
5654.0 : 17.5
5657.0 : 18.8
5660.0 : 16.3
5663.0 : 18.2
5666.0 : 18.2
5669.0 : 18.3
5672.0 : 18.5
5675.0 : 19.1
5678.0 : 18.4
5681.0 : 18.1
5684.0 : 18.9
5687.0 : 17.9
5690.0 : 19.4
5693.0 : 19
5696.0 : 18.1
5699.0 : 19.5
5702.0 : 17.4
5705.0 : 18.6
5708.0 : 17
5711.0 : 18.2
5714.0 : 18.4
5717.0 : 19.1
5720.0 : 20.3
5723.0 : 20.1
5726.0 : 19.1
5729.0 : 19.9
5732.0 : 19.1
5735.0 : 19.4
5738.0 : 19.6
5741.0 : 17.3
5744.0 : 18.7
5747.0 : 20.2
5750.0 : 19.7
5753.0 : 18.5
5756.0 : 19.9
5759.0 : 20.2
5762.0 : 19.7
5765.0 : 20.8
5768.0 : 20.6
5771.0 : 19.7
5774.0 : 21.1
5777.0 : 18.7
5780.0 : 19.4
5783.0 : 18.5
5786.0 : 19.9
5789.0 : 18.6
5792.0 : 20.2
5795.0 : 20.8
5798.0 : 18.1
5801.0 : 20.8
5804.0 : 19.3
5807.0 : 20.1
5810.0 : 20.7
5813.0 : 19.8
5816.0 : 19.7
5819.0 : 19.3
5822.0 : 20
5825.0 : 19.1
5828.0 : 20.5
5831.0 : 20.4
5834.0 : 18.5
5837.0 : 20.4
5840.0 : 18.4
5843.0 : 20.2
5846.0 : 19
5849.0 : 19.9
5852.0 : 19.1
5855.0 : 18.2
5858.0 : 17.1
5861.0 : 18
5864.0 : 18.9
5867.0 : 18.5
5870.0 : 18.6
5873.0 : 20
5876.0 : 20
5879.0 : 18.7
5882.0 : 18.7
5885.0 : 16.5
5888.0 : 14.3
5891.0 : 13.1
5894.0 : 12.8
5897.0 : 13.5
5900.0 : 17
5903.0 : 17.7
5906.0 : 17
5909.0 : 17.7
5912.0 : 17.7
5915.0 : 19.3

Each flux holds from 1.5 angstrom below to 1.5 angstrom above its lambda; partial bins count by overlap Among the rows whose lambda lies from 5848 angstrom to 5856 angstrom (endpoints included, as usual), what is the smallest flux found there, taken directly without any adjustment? 18.2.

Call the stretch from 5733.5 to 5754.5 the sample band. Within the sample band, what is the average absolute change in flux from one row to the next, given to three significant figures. 1.18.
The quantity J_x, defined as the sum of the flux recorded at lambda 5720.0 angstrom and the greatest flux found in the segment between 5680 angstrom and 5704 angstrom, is 39.8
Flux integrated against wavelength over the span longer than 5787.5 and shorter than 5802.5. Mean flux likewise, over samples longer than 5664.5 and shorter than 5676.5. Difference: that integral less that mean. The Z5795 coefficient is 277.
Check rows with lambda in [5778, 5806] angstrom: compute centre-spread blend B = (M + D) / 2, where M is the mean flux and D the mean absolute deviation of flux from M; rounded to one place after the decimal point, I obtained 10.2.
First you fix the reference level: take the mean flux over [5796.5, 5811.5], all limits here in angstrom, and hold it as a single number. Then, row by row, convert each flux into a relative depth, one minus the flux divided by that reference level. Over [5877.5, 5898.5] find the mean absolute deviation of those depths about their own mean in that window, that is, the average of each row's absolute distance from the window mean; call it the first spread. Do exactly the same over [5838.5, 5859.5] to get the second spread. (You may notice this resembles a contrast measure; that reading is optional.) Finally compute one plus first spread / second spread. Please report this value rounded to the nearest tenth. 3.8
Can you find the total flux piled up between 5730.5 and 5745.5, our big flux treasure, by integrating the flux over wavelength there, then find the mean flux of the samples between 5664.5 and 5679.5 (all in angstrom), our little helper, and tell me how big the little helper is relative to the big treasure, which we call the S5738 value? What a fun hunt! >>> 0.0655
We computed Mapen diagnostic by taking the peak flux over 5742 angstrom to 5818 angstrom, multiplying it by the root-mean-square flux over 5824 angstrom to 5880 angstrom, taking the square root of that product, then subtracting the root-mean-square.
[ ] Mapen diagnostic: 0.9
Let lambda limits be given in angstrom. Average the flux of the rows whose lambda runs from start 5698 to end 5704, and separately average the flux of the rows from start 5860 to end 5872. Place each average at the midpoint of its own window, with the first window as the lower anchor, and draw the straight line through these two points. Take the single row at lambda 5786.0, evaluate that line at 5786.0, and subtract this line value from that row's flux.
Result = 1.42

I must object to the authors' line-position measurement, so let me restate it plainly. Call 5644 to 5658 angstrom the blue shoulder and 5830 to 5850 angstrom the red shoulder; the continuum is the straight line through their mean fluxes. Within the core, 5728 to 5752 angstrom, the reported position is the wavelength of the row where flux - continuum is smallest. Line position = 5741.0 angstrom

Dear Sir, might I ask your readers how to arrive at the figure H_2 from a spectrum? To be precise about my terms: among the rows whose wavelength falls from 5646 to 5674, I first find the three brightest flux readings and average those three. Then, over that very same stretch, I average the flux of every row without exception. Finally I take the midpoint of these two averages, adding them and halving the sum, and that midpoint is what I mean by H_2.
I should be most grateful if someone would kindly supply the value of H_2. 18.5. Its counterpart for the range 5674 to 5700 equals 19.0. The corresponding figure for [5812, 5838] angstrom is 20.1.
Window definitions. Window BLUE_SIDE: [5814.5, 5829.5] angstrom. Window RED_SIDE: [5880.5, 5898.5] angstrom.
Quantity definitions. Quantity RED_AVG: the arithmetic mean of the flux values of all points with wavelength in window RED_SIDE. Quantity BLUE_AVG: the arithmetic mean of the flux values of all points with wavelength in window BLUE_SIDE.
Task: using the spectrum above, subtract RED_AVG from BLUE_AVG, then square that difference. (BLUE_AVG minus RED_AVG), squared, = 24.0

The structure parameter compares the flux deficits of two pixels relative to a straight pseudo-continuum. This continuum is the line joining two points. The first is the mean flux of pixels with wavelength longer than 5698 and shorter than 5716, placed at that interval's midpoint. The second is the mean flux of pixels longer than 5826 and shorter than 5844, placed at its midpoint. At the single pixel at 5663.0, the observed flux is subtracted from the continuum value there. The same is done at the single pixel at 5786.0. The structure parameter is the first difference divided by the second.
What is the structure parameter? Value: 0.71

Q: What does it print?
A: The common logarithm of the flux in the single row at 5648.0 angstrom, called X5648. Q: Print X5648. 1.27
